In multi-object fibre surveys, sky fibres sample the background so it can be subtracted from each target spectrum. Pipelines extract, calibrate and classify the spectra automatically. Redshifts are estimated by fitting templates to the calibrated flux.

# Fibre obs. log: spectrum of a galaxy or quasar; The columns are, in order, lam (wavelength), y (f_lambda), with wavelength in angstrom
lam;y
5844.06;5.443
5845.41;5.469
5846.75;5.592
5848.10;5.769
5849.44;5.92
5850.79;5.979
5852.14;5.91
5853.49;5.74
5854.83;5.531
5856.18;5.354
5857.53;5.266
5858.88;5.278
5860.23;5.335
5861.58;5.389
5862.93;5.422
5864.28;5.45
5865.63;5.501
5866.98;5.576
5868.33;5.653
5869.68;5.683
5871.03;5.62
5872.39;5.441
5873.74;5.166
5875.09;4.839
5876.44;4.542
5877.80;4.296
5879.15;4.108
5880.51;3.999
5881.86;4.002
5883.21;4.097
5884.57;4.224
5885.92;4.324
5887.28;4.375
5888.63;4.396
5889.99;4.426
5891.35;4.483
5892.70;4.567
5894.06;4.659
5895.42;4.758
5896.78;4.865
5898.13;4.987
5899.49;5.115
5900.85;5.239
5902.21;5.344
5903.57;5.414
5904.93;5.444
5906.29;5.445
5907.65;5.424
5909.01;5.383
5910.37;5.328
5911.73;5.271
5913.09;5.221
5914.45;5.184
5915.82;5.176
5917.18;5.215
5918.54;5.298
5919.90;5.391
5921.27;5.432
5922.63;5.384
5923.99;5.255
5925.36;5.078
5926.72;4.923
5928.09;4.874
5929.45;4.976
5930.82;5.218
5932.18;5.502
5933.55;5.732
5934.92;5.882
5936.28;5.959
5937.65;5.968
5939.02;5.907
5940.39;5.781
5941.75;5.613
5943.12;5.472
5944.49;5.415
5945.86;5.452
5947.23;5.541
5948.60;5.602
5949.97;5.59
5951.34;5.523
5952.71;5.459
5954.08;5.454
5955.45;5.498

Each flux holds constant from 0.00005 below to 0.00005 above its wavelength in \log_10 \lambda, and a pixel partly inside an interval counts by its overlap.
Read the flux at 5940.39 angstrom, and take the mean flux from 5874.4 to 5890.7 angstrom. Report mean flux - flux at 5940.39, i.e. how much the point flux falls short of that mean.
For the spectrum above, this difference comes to -1.5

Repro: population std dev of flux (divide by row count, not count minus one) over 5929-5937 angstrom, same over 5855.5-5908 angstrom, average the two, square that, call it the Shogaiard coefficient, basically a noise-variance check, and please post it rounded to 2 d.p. 0.20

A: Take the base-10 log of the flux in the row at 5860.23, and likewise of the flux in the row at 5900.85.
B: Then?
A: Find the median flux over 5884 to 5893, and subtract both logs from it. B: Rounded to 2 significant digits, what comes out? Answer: 2.9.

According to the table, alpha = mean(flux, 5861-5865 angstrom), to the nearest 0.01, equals 5.42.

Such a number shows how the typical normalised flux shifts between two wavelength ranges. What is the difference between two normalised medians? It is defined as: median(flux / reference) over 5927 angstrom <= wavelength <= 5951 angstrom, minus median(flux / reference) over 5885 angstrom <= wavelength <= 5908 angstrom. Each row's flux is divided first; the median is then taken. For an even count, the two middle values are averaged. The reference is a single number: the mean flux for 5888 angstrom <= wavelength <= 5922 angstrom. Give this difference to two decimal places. 0.14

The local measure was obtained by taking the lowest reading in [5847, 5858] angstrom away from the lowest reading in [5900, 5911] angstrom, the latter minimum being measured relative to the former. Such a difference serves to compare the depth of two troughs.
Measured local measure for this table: 0.0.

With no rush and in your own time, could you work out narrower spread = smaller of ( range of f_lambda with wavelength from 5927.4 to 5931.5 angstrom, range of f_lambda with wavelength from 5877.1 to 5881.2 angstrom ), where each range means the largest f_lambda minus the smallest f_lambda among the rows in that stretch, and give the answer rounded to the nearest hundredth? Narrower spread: 0.30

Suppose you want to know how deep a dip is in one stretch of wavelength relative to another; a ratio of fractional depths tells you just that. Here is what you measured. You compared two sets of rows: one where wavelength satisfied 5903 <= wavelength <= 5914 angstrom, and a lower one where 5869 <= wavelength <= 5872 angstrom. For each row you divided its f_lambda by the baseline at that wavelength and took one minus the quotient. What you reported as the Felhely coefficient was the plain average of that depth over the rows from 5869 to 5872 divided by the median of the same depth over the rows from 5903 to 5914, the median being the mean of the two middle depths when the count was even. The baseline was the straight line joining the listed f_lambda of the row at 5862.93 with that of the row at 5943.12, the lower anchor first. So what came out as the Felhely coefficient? -4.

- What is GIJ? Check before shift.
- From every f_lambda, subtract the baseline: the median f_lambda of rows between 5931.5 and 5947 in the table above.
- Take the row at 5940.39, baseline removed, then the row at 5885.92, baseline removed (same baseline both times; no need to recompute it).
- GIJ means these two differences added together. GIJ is -1.4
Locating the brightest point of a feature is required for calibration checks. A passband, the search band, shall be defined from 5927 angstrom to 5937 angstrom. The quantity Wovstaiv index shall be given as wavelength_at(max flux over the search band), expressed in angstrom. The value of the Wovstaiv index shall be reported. 5936.28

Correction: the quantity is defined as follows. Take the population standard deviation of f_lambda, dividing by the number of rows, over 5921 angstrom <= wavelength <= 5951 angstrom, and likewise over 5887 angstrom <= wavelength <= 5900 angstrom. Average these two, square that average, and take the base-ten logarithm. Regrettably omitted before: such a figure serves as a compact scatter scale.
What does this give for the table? -1.10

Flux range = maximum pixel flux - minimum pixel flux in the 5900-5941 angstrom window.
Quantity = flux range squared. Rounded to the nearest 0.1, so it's 1.2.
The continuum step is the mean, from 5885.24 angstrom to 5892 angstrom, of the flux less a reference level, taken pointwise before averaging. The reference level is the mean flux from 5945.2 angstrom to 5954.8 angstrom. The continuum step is -1.1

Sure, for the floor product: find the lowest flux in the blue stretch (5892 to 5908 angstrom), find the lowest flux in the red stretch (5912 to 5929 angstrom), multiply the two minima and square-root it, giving 4.7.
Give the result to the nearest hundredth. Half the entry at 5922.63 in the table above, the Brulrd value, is 2.69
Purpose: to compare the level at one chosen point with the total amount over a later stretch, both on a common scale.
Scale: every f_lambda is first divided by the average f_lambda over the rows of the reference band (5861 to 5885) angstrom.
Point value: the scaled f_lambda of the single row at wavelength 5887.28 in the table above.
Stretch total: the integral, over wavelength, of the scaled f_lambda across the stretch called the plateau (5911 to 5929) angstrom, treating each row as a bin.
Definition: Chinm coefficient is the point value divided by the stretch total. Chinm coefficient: 0.047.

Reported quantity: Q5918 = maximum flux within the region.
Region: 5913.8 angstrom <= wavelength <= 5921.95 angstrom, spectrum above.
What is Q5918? 5.432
